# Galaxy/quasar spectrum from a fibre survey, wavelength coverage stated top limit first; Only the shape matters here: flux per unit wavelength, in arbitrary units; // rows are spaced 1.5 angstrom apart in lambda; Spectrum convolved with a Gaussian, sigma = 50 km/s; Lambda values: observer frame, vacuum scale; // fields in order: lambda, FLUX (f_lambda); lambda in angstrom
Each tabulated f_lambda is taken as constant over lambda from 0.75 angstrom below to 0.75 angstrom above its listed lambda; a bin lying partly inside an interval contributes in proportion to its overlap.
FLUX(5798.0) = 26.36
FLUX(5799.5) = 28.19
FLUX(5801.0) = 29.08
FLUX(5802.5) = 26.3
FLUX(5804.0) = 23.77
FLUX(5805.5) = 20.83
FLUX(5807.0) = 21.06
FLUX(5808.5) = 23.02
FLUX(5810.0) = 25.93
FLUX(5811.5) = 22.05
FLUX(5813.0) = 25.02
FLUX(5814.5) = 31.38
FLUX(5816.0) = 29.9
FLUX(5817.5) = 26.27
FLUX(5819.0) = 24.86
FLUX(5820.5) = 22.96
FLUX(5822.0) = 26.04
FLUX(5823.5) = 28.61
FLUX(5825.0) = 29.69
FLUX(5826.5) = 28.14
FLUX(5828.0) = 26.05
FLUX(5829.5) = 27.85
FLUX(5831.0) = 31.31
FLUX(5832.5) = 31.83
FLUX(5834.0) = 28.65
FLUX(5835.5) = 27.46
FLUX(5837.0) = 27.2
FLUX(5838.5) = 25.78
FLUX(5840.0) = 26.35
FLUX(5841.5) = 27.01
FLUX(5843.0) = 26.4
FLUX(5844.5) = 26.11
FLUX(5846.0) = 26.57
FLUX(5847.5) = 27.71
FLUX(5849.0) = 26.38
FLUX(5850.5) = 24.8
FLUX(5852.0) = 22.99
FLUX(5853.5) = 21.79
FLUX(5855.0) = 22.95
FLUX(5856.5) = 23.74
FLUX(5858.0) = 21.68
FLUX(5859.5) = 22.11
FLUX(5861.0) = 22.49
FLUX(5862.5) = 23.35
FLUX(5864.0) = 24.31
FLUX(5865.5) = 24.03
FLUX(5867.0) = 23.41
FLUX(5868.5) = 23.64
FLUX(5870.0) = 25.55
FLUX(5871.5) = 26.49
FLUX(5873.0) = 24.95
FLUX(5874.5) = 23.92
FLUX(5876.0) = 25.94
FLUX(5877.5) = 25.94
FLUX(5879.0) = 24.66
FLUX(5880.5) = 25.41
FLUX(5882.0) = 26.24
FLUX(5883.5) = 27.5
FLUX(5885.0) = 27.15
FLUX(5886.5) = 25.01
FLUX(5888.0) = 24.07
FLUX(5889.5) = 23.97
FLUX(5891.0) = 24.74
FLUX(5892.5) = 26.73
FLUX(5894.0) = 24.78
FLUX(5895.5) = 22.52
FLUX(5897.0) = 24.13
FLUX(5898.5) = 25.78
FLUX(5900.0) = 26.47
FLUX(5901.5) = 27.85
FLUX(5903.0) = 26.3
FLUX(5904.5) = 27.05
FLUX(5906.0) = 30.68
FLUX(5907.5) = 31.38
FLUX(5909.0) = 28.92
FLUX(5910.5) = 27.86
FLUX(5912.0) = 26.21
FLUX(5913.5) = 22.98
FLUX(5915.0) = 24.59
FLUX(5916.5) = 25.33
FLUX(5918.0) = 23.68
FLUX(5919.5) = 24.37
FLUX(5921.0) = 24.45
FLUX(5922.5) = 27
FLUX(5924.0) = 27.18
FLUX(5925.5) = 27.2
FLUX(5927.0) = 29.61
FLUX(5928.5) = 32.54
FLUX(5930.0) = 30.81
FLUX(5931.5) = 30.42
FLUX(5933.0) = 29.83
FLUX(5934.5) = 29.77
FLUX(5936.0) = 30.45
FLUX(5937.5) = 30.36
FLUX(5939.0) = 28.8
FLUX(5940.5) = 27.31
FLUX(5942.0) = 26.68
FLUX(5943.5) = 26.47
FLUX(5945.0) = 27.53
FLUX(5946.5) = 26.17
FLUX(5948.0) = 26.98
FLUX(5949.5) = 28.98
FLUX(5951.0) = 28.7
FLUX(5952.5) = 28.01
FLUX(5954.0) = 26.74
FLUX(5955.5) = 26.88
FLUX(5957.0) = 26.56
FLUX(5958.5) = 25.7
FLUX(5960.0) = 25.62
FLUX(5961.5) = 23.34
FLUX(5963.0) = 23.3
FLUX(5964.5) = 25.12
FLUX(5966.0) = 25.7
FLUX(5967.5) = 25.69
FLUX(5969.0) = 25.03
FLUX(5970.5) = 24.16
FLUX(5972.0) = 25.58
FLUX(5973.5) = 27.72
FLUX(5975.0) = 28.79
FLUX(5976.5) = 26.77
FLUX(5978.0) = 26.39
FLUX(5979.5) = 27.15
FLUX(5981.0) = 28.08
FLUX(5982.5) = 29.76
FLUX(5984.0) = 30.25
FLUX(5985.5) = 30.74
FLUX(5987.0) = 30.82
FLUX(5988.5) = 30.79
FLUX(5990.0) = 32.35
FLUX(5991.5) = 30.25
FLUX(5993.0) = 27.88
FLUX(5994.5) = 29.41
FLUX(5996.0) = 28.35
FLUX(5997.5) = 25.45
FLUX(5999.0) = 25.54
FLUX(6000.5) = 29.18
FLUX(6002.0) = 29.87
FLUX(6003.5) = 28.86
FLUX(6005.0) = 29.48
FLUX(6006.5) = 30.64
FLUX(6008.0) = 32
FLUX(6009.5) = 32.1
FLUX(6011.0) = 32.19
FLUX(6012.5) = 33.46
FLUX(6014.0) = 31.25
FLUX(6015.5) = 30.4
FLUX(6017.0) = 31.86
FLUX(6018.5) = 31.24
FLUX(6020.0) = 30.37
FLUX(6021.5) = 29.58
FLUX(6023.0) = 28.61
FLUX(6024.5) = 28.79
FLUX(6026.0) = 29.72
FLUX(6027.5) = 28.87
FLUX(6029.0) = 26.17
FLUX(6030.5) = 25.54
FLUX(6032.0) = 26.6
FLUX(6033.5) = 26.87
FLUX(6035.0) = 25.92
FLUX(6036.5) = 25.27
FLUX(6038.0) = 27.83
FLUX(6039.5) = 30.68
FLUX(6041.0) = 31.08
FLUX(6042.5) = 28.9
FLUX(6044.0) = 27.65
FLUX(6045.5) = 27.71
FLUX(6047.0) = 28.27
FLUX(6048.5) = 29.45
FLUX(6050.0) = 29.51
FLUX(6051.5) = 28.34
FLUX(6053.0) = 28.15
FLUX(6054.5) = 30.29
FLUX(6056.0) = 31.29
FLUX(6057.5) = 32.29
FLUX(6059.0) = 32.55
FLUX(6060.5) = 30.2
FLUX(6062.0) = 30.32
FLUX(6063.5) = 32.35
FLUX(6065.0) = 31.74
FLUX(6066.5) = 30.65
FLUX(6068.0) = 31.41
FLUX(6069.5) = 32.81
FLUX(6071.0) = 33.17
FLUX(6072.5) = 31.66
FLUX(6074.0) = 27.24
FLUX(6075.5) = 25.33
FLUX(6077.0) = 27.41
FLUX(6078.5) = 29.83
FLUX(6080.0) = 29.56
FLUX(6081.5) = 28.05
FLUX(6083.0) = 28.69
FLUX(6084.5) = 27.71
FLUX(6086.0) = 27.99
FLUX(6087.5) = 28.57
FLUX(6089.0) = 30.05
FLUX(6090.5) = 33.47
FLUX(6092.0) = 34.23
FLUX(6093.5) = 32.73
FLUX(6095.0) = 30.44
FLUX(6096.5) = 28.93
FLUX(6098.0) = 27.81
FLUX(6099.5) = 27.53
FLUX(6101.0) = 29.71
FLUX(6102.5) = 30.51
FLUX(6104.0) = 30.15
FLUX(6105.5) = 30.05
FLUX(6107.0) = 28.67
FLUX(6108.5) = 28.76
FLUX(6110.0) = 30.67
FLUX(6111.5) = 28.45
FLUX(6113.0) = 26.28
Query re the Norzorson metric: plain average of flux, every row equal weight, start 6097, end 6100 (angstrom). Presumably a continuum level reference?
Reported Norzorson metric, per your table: 28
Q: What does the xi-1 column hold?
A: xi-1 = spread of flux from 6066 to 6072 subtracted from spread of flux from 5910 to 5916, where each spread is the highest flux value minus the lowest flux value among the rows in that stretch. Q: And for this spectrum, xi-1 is 2.4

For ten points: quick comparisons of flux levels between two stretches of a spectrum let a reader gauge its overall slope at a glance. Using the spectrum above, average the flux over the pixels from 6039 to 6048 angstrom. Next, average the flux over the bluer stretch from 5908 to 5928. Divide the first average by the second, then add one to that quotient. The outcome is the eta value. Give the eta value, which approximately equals 2.11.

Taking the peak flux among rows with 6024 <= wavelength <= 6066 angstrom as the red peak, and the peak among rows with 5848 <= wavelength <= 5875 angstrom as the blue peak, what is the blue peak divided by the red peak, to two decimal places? 0.81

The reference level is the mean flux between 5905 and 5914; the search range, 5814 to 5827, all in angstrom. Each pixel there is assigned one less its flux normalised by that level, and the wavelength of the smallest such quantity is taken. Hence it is 5814.5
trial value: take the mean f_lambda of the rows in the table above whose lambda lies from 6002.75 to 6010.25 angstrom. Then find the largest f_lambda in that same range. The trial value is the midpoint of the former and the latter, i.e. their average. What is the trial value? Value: 31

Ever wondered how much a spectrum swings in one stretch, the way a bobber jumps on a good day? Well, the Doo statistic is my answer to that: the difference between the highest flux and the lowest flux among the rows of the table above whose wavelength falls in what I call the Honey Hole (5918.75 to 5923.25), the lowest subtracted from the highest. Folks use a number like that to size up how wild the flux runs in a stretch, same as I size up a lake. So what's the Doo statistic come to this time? 2.6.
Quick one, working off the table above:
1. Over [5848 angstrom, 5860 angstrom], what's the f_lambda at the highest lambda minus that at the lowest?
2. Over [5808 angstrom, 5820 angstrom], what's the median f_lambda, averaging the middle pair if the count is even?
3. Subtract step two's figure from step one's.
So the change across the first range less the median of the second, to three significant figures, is -29.7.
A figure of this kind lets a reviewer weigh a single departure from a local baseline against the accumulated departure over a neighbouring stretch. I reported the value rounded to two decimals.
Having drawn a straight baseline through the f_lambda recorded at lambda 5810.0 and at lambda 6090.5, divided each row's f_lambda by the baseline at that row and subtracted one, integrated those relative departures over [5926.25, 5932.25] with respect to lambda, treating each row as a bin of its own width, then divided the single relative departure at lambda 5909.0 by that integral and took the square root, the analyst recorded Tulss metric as 0.18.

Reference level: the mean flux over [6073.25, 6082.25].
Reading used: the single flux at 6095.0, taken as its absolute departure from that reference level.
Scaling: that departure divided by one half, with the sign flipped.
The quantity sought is -5.1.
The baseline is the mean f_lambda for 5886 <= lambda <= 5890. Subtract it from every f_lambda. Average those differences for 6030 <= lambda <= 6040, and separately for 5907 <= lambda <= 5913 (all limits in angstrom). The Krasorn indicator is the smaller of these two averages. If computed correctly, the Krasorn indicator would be 3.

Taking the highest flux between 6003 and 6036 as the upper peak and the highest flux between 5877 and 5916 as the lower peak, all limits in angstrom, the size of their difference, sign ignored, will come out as 2.1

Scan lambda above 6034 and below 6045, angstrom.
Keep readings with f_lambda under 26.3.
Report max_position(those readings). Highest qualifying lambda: 6036.5 angstrom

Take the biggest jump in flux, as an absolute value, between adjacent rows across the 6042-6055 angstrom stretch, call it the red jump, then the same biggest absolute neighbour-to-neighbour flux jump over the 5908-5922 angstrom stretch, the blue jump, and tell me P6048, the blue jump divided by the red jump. 1.5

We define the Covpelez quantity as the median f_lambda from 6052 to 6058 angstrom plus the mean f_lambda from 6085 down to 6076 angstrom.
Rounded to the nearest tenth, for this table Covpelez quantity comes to 59.3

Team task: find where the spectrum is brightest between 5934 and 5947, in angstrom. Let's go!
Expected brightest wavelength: 5936.0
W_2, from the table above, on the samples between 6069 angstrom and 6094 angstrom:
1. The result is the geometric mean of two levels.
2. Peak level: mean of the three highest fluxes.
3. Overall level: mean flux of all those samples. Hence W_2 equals 32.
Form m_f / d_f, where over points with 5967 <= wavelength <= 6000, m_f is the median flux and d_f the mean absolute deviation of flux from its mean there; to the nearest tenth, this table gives 14.6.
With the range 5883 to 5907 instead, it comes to 16.8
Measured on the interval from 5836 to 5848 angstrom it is 53.1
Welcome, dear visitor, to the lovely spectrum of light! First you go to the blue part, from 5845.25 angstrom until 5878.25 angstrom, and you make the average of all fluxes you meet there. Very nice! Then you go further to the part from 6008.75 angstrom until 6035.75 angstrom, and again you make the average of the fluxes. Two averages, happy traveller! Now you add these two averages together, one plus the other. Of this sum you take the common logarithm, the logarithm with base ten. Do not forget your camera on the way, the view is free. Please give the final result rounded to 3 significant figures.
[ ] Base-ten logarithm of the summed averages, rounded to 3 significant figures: 1.73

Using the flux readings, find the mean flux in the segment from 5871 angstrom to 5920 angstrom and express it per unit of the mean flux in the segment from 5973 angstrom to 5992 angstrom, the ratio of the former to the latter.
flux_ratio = 0.89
